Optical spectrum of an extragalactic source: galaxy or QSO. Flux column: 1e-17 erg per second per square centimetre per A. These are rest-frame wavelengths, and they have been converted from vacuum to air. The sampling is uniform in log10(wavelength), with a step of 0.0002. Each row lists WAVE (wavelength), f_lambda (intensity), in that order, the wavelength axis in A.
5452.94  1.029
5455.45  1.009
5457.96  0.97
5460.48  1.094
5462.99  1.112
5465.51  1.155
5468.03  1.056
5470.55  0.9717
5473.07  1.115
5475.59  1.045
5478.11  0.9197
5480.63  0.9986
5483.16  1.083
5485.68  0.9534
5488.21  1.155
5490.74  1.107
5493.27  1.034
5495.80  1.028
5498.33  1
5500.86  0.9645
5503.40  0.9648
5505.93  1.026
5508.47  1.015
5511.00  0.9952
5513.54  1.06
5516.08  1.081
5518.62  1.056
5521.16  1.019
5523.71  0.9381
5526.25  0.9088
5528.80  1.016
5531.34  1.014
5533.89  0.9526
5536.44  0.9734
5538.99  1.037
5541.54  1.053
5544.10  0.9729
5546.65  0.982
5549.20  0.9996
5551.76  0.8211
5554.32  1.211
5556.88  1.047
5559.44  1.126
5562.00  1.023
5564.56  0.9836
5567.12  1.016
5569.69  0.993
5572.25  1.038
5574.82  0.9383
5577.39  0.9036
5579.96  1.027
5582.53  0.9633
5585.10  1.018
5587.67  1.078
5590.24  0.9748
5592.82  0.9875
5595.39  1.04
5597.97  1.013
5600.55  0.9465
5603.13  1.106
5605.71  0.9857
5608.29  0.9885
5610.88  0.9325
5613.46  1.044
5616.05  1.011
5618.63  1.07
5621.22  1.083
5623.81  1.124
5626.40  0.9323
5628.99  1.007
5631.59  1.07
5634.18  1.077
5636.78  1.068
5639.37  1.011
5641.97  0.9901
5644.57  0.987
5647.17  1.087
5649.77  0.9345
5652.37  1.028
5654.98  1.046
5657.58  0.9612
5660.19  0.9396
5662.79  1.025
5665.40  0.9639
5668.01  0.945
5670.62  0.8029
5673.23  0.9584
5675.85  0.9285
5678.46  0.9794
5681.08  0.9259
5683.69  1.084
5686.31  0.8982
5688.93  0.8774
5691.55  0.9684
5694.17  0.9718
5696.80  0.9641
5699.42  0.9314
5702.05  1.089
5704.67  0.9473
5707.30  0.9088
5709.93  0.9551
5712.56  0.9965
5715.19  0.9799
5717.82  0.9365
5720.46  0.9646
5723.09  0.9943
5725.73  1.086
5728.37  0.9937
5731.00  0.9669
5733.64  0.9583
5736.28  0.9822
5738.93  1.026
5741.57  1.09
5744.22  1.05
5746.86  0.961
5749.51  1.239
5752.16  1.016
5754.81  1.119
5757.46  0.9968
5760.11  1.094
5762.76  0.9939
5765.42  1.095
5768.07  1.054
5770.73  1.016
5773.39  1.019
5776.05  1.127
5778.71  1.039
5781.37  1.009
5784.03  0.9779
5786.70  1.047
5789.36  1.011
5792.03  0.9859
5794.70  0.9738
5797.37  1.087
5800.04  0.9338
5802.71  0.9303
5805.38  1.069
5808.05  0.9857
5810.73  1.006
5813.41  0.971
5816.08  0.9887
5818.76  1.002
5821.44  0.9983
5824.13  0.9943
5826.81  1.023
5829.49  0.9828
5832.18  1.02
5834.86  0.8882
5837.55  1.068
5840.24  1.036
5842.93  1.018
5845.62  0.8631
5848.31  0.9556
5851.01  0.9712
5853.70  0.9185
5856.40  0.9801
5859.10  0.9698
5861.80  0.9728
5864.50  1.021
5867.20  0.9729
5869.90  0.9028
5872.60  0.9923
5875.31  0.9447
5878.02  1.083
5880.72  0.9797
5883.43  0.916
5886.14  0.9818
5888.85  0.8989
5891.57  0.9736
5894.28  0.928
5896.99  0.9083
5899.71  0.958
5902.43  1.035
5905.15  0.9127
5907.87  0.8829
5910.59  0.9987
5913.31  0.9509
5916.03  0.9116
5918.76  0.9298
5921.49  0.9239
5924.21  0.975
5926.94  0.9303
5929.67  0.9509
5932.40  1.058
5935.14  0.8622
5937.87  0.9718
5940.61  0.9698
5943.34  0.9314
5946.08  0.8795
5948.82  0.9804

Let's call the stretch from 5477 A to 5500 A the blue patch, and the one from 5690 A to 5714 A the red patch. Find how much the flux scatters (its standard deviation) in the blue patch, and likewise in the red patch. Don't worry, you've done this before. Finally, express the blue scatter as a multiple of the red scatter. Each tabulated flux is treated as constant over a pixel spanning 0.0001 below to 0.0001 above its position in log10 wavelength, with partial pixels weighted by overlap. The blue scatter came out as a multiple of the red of 1.5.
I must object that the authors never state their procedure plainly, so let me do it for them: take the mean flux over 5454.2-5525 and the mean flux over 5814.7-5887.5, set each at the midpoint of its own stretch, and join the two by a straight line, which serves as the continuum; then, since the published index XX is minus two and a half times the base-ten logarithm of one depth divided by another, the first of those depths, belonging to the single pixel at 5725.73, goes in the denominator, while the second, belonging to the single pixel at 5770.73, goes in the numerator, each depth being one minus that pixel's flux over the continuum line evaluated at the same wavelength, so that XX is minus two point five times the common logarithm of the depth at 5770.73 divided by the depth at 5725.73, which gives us 1.4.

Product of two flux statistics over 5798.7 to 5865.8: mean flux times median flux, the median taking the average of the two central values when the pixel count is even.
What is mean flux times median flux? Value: 0.97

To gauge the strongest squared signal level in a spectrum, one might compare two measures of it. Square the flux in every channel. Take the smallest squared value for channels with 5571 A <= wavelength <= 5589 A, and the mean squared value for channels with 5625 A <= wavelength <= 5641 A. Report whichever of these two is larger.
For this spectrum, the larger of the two 1.06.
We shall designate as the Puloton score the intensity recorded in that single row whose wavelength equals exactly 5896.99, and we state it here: 0.9083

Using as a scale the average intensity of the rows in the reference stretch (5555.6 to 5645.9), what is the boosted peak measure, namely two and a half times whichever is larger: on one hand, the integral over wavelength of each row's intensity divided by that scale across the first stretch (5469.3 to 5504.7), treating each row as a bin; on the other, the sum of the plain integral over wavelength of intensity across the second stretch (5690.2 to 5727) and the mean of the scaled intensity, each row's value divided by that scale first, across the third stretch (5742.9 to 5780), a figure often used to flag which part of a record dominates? 92.6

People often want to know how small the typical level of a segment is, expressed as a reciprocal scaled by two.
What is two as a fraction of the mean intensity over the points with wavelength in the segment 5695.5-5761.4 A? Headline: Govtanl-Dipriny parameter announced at 1.98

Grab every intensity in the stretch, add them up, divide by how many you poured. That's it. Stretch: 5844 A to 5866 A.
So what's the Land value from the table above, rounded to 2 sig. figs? 0.96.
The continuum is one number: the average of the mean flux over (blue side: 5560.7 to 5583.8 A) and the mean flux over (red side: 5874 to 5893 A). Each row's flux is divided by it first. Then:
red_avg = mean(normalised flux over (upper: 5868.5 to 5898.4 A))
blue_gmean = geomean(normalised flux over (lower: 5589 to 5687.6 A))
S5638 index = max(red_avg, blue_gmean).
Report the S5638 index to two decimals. 1.02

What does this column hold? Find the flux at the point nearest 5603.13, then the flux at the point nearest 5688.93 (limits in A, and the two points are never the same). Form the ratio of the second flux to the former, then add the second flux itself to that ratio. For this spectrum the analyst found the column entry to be 1.67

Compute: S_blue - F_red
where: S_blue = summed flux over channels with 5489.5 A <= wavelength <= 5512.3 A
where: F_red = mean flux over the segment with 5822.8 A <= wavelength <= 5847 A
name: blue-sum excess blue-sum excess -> 8.15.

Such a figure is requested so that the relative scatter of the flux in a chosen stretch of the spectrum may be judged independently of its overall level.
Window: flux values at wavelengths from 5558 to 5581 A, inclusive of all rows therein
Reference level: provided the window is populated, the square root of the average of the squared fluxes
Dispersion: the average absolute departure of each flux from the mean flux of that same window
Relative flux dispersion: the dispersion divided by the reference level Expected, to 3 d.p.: 0.045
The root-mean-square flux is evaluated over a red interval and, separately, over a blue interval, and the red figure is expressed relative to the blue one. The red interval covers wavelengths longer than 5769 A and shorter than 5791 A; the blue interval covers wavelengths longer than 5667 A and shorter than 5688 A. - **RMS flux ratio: 1.09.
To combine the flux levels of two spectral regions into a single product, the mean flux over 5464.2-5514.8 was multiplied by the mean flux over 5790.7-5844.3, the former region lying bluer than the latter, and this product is 1.03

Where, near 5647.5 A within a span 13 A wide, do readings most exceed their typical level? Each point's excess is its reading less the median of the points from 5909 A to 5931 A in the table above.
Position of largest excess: 5647.17 A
